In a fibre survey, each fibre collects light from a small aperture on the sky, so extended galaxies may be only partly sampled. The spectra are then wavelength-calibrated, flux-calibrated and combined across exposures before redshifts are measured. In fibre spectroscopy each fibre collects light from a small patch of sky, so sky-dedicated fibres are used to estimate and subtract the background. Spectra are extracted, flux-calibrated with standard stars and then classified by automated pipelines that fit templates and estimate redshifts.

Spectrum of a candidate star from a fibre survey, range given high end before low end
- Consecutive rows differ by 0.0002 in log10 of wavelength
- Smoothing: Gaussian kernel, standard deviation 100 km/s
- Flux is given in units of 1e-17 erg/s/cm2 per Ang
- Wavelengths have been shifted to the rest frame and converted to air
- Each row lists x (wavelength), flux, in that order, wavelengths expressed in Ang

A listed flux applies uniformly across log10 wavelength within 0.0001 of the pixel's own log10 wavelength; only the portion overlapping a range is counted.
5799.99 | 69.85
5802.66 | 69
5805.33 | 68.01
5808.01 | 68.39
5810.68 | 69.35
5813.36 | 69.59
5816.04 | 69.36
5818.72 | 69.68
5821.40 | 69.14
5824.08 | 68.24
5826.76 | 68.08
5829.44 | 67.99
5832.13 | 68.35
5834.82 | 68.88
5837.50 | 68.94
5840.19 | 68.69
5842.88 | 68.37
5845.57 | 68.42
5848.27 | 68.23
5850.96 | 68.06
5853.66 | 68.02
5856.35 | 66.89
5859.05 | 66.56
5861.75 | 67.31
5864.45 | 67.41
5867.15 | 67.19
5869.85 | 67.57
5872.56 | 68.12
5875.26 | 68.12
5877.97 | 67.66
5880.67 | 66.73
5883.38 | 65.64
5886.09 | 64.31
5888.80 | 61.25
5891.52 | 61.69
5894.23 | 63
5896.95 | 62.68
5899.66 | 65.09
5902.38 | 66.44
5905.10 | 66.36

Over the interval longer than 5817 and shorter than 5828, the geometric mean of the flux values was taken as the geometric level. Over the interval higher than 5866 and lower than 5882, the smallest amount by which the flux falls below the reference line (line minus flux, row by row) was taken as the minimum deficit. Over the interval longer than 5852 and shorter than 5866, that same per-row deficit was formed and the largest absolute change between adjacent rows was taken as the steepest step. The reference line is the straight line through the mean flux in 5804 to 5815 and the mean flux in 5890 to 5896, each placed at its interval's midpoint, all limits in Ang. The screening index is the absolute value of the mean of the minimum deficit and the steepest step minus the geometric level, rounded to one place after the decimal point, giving 70.5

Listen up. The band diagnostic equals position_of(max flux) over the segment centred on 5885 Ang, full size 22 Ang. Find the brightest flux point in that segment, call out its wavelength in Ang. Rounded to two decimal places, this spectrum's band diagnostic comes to 5875.26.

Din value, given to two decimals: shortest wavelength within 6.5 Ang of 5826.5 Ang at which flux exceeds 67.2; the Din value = 5821.40 Ang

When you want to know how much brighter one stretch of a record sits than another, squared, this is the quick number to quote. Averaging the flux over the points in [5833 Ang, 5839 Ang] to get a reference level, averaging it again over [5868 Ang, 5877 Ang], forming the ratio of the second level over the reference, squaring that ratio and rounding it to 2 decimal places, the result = 0.97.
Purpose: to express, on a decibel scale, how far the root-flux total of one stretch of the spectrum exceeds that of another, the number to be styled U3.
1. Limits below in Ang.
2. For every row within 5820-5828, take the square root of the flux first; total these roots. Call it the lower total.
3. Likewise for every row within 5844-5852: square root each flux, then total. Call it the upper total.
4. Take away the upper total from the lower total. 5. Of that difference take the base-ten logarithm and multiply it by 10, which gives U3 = -13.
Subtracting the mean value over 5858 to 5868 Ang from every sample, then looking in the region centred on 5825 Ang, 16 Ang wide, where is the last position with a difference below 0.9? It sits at 5829.44 Ang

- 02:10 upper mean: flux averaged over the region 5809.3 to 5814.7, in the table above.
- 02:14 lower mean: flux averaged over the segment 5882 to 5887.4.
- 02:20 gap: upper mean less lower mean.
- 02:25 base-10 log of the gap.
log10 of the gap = 0.7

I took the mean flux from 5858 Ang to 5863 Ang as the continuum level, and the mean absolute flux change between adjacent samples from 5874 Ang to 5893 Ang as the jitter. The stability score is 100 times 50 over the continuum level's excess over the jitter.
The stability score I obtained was 76.1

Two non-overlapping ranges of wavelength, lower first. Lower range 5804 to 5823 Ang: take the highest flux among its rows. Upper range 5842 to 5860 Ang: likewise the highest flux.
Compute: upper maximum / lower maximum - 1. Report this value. -0.0181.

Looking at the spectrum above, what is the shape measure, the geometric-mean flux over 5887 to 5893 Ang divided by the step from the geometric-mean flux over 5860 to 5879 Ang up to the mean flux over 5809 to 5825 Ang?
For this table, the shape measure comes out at 38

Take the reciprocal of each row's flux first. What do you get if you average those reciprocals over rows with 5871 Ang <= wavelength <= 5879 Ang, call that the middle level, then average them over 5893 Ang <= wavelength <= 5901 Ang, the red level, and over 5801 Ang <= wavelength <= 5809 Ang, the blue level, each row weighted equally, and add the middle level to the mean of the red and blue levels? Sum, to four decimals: 0.0299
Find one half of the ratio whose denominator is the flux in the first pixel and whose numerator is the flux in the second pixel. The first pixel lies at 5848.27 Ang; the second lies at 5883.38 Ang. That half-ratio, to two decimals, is 0.48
